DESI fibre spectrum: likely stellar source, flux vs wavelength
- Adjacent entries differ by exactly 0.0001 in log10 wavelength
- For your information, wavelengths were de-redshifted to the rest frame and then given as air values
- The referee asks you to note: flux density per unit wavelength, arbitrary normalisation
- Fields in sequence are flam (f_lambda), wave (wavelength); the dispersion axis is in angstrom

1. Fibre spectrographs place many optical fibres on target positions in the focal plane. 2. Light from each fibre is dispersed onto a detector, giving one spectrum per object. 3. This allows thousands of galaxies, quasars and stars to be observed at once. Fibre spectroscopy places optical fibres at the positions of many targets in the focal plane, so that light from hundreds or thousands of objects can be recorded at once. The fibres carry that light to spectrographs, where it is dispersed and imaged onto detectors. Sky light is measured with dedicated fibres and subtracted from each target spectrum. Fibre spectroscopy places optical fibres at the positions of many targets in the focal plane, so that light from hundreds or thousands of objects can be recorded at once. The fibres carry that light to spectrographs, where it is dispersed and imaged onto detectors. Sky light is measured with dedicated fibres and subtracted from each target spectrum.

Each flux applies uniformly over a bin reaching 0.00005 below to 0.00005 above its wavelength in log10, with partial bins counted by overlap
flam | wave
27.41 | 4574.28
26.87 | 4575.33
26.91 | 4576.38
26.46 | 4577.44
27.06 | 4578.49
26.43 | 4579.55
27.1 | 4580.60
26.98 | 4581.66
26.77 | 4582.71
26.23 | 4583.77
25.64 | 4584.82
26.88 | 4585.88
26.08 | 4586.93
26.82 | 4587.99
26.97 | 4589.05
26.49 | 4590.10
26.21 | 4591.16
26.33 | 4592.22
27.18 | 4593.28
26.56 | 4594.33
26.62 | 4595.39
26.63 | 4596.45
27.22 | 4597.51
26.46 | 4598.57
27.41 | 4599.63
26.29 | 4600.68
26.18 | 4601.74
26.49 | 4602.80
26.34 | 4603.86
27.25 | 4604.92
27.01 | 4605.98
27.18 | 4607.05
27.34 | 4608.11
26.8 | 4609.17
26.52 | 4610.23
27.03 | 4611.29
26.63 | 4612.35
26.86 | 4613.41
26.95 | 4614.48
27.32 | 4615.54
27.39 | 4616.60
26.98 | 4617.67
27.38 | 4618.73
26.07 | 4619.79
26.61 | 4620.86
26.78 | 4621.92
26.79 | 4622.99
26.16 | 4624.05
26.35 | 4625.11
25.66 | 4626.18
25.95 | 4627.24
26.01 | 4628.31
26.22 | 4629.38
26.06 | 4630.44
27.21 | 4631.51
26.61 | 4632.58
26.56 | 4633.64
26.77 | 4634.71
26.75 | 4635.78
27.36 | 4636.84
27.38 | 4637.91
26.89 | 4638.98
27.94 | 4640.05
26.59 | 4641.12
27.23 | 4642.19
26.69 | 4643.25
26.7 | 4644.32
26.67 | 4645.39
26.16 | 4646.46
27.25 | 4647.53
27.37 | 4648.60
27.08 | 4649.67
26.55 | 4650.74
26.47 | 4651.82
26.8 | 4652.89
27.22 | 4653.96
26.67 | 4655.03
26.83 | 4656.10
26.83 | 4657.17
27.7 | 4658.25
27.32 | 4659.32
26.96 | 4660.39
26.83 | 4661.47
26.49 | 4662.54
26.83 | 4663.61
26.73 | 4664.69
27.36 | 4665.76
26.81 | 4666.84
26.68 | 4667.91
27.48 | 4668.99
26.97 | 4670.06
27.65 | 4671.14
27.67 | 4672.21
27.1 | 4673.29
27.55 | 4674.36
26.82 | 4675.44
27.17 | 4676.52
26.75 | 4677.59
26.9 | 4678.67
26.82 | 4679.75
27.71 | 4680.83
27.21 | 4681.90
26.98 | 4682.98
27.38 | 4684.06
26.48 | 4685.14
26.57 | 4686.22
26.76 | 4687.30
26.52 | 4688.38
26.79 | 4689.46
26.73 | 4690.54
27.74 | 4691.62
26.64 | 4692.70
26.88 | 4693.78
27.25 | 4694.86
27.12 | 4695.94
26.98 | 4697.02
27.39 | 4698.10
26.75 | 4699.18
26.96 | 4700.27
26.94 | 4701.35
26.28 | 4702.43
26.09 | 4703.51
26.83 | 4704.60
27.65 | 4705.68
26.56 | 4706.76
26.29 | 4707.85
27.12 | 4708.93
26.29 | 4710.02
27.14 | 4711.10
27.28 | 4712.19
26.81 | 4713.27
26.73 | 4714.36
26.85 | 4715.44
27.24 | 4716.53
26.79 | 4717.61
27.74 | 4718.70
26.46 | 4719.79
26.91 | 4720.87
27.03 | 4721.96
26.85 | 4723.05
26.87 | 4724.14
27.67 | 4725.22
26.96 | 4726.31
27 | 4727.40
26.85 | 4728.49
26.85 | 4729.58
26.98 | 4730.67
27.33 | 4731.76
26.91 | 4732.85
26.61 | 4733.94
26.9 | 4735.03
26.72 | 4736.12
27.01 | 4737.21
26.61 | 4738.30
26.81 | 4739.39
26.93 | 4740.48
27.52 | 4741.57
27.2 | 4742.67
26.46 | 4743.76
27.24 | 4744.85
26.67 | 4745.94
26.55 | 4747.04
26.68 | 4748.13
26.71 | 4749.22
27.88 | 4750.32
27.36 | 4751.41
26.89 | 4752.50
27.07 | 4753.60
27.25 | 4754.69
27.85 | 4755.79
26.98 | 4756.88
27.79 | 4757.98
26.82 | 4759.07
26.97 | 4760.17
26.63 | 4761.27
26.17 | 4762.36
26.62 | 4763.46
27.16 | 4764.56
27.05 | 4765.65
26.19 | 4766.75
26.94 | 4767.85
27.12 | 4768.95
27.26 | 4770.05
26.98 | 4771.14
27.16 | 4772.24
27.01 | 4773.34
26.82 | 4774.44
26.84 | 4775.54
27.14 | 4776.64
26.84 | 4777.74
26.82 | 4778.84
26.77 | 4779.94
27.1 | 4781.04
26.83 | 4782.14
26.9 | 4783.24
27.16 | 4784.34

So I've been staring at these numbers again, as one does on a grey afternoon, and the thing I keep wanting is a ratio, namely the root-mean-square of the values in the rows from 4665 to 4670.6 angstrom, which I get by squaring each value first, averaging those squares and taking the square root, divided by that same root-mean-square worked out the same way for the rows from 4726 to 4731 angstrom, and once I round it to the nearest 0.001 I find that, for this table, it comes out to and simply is 1.005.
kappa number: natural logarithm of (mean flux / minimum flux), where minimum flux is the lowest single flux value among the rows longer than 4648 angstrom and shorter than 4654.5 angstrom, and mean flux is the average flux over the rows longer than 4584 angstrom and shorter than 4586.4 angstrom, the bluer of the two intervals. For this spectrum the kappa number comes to -0.008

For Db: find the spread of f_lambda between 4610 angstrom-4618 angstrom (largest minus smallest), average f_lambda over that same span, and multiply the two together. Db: 23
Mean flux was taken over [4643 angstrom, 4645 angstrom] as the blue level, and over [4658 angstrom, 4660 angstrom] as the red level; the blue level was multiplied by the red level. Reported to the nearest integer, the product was 734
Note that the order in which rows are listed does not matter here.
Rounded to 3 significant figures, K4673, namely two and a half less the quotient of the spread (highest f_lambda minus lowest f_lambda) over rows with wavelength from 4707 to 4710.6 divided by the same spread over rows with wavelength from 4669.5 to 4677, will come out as 1.52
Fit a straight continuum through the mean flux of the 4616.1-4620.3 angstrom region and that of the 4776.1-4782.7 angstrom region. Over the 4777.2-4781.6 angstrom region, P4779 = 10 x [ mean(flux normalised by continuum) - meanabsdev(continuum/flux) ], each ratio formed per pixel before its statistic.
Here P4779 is 9.9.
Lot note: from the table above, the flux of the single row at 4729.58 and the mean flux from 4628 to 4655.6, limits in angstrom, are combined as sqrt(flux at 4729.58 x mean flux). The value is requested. 26.8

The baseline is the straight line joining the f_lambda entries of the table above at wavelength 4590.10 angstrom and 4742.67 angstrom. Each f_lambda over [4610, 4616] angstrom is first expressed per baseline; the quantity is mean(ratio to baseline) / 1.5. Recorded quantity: 0.674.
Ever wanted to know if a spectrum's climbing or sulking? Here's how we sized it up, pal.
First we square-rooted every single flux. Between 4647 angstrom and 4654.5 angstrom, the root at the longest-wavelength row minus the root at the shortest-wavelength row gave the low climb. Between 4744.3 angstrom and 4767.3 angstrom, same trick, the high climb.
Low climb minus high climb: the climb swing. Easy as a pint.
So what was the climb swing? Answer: 0.10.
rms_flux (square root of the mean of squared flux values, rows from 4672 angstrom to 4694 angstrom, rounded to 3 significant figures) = 27.0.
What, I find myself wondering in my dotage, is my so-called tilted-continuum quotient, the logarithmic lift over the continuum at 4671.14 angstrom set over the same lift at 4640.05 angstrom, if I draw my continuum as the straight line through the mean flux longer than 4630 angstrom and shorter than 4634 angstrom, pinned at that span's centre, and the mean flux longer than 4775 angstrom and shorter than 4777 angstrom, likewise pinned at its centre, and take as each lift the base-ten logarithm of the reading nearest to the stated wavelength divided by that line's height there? 0.72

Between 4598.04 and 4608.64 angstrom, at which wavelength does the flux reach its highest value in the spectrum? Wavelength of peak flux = 4599.63 angstrom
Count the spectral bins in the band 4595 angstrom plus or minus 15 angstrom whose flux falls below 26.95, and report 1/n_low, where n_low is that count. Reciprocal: 0.056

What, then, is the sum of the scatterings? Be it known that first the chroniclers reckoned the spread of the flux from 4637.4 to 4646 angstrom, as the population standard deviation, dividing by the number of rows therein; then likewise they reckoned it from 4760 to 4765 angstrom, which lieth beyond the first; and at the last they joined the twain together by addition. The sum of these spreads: 0.78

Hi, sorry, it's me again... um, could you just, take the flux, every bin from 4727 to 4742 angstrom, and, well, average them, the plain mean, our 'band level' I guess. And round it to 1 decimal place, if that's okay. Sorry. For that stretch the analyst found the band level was 26.9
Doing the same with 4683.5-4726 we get 26.9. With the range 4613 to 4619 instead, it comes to 27.1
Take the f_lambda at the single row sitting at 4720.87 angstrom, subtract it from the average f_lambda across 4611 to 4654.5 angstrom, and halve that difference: -0.1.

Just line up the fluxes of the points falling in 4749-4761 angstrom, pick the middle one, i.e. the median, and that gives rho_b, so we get 27.1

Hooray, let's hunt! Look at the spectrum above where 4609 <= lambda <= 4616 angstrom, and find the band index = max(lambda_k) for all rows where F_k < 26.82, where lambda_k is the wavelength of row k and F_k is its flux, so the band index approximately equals 4612.35 angstrom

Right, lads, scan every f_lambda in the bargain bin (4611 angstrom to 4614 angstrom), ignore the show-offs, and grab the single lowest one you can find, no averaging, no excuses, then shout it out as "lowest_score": 26.63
